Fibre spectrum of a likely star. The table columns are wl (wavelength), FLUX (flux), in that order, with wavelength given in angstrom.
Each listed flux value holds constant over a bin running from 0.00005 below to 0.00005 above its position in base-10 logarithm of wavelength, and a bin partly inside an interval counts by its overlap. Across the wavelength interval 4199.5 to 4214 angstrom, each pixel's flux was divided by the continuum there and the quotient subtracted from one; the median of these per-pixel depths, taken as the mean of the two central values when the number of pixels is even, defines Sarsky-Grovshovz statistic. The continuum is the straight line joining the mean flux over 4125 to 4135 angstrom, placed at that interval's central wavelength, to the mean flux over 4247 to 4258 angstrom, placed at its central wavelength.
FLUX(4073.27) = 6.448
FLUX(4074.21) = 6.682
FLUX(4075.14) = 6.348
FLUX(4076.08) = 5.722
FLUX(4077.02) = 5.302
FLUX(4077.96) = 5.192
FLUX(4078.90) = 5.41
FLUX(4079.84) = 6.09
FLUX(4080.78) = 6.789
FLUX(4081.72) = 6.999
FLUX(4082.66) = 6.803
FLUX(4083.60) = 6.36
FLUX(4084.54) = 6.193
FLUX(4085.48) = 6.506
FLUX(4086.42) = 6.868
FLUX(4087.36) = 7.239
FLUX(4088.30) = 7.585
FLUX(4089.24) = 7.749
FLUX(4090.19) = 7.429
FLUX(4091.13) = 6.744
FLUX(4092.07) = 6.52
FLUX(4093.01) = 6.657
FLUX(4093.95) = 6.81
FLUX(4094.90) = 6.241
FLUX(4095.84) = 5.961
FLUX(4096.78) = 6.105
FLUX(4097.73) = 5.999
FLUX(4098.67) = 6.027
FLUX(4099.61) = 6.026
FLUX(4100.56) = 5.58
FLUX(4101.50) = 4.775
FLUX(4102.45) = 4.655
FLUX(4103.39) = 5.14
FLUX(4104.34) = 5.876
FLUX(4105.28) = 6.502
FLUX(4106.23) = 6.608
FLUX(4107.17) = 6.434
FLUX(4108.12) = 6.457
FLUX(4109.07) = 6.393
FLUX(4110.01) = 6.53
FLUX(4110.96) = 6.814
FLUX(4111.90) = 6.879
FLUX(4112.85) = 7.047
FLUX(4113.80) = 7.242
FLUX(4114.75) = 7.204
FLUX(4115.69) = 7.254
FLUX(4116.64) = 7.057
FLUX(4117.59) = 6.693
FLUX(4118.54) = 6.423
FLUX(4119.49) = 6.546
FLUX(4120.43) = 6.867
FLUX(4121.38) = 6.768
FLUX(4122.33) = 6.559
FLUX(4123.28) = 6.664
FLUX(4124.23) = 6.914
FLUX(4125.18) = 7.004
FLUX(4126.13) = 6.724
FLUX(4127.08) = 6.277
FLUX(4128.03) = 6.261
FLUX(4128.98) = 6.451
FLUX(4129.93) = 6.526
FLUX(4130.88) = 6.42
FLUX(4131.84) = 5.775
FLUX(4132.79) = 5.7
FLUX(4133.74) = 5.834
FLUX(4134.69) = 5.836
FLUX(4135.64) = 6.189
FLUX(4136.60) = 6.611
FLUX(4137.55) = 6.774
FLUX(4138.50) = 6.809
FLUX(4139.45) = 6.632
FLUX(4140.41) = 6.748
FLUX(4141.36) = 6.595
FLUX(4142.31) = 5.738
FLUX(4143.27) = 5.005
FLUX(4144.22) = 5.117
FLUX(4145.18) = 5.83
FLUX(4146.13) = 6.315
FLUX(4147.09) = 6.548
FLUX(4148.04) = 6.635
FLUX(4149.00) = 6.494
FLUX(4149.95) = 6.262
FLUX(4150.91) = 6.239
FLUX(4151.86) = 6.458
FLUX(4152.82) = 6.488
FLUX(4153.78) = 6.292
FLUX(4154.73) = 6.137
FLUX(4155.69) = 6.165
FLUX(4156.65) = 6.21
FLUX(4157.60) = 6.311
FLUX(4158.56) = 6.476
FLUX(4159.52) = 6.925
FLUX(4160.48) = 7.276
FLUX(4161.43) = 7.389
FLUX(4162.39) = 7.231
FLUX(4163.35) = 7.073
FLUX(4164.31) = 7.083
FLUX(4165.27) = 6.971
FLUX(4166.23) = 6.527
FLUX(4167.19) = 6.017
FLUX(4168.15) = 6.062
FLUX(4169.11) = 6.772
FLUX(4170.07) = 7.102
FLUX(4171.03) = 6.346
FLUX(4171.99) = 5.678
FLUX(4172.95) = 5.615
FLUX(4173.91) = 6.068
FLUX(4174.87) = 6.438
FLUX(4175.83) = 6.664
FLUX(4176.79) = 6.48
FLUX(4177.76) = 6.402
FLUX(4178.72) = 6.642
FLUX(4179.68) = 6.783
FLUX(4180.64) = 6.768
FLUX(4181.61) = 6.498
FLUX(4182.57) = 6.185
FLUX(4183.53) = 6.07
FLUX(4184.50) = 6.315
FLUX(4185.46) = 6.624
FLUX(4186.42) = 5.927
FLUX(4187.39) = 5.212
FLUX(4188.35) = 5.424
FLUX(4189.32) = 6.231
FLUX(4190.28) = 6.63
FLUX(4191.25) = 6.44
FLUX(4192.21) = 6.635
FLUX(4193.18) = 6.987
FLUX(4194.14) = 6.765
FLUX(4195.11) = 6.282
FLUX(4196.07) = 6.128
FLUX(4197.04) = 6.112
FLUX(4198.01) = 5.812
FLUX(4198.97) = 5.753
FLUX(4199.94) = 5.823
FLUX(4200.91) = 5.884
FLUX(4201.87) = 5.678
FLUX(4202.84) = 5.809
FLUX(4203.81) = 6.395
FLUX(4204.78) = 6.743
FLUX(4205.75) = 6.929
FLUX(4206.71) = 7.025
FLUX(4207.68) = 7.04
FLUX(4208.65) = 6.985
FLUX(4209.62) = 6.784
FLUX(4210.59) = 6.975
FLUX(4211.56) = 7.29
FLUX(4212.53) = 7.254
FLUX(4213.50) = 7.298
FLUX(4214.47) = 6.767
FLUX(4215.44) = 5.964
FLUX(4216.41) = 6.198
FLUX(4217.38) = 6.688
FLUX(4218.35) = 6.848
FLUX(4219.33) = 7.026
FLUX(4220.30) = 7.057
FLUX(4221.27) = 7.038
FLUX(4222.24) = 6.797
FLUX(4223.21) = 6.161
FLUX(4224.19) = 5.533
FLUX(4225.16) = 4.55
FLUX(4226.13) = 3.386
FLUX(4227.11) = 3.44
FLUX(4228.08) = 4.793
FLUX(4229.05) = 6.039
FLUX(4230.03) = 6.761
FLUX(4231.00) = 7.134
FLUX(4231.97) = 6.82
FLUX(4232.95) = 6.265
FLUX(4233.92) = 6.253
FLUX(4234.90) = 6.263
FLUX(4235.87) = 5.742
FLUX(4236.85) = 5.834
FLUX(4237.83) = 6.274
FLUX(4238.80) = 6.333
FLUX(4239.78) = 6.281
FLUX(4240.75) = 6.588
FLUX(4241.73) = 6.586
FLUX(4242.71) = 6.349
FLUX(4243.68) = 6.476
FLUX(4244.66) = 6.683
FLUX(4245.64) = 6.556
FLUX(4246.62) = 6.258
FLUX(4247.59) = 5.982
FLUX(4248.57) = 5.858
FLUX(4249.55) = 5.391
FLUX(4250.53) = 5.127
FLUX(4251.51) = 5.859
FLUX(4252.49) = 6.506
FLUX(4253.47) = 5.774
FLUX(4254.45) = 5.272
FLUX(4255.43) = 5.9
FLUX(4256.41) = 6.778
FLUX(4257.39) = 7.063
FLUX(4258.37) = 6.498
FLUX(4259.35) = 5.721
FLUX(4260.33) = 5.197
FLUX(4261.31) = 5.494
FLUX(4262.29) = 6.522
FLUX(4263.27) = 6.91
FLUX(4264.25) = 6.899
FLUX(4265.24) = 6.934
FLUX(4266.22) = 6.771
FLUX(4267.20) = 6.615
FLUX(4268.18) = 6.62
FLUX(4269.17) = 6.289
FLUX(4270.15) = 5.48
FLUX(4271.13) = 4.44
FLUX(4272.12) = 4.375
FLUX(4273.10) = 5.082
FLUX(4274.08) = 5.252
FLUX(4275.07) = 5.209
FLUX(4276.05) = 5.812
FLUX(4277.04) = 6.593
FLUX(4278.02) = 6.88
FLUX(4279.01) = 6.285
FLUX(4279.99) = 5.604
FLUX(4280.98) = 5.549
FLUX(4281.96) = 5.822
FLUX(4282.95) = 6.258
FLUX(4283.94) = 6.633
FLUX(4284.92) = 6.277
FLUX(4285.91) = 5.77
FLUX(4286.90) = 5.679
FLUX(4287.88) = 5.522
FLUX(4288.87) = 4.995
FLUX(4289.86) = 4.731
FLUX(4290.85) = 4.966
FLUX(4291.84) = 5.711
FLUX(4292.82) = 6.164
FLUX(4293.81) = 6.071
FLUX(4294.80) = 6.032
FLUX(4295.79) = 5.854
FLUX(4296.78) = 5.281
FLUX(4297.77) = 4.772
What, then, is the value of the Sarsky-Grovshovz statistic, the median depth -0.142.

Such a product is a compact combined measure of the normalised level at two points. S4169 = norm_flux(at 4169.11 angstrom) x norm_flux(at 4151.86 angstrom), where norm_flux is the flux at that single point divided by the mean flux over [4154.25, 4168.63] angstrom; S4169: 0.99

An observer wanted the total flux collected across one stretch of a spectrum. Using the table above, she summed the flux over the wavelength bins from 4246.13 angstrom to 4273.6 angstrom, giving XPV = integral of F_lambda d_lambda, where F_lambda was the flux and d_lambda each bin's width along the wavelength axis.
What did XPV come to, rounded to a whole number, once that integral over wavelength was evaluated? 164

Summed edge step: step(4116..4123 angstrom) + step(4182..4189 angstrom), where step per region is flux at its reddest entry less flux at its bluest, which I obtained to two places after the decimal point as -1.26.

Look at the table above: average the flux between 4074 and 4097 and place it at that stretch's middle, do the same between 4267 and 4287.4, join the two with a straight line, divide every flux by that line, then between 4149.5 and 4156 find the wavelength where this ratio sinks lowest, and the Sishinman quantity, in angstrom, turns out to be 4154.73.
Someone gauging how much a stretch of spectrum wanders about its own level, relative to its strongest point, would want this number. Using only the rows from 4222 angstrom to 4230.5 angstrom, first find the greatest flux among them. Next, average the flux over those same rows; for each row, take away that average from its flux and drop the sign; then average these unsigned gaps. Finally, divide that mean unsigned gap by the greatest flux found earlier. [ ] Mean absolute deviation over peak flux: 0.161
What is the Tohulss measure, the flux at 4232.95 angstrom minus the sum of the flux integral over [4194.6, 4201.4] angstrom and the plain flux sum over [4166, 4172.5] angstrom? -79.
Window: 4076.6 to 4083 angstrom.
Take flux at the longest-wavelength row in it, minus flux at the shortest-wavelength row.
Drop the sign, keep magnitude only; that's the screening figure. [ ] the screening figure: 1.5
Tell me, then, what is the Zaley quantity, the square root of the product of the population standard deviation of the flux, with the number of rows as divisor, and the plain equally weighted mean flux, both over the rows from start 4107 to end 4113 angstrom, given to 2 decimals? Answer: 1.26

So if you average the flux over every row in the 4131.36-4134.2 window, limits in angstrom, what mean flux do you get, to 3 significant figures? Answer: 5.77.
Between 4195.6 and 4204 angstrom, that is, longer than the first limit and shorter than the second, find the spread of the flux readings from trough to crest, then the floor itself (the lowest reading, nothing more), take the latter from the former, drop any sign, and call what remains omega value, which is 5.0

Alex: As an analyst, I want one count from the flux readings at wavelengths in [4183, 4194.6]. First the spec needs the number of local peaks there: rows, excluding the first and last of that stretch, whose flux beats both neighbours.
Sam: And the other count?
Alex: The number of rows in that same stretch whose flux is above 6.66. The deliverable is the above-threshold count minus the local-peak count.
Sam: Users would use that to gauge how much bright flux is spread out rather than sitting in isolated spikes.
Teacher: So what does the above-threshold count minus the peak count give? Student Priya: -1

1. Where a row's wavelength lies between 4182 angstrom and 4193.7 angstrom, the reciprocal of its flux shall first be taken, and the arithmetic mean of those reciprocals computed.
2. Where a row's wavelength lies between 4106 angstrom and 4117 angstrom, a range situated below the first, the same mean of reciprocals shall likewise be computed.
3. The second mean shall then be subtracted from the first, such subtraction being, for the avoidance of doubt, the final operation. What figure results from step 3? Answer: 0.015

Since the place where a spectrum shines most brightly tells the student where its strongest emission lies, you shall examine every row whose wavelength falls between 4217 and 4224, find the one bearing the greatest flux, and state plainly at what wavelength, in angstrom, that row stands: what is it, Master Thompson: 4220.30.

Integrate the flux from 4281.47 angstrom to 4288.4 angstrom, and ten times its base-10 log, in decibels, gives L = 16.2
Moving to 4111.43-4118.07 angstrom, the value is 16.7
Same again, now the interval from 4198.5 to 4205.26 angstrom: 16.1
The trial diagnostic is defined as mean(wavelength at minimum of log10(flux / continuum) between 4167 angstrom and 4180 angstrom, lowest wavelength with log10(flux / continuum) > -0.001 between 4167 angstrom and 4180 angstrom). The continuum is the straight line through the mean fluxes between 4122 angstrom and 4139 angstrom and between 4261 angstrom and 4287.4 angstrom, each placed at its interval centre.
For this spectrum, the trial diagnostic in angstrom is 4171.0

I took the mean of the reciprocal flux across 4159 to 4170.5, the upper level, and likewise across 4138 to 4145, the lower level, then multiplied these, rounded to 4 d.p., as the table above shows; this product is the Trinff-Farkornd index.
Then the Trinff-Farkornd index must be 0.0244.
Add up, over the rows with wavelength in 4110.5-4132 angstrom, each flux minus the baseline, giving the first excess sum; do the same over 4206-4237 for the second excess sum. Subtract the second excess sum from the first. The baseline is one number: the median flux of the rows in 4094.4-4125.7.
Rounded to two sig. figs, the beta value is 11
